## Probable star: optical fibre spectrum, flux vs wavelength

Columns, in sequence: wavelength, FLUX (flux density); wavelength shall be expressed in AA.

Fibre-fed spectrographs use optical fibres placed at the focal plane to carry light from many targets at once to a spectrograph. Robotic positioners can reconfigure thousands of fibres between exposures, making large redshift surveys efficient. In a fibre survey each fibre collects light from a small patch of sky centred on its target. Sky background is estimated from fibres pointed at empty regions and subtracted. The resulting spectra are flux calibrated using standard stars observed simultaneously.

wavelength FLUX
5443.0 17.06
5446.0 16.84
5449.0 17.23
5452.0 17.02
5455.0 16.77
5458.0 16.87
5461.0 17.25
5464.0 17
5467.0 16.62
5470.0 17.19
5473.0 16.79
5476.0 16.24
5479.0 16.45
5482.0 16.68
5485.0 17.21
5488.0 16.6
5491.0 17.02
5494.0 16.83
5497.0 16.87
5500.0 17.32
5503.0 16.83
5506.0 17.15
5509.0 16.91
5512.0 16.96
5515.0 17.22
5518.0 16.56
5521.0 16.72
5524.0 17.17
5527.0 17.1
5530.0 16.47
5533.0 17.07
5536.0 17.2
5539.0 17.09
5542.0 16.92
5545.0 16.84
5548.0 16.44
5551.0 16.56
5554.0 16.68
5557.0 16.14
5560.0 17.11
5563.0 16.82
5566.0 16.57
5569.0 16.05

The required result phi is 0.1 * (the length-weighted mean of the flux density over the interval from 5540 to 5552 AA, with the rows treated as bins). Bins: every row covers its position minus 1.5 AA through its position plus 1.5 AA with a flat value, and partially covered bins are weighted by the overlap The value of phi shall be 1.67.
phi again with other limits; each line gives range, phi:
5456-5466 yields 1.70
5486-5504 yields 1.69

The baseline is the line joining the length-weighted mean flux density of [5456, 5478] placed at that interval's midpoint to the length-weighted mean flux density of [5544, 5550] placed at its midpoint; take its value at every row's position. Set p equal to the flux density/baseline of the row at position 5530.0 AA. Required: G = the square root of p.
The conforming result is 0.99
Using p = 0.99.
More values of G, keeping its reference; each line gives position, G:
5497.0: 1.00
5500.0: 1.02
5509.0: 1.01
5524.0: 1.01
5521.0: 1.00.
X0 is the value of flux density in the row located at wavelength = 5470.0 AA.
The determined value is 17.19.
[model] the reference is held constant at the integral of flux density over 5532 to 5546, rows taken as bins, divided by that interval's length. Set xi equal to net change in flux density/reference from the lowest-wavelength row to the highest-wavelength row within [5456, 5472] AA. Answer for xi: 0.019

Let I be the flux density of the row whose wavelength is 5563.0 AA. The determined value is 16.82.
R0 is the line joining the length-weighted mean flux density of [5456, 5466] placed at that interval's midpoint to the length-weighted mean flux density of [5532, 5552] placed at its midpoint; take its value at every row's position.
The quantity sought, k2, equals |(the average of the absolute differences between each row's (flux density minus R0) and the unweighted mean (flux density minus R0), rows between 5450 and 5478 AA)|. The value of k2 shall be 0.22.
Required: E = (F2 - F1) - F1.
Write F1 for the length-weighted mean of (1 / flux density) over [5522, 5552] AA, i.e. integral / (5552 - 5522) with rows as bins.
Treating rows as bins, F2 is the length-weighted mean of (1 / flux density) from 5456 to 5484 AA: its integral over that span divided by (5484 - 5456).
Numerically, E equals -0.0589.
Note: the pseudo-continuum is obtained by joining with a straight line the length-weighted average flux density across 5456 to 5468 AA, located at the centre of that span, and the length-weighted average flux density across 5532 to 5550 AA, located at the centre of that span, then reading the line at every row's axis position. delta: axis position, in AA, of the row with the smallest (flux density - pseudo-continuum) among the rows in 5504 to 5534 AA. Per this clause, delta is 5530.0 AA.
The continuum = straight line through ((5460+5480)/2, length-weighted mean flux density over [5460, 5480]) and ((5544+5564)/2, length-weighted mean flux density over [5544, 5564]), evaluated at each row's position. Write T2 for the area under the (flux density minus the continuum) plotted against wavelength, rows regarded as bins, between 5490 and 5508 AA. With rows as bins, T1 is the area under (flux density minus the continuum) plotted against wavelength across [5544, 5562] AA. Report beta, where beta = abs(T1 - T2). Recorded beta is 5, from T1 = 0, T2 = 4.7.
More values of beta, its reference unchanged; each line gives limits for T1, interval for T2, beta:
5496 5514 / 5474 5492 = 6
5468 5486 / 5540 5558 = 0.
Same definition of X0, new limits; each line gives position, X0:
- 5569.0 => 16.05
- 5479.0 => 16.45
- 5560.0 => 17.11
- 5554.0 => 16.68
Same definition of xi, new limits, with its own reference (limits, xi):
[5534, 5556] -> -0.031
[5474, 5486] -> 0.057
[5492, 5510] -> 0.005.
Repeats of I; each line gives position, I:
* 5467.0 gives 16.62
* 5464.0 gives 17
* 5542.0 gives 16.92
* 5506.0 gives 17.15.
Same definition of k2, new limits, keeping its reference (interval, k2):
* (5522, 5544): 0.17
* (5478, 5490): 0.24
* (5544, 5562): 0.25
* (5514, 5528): 0.25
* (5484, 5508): 0.20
